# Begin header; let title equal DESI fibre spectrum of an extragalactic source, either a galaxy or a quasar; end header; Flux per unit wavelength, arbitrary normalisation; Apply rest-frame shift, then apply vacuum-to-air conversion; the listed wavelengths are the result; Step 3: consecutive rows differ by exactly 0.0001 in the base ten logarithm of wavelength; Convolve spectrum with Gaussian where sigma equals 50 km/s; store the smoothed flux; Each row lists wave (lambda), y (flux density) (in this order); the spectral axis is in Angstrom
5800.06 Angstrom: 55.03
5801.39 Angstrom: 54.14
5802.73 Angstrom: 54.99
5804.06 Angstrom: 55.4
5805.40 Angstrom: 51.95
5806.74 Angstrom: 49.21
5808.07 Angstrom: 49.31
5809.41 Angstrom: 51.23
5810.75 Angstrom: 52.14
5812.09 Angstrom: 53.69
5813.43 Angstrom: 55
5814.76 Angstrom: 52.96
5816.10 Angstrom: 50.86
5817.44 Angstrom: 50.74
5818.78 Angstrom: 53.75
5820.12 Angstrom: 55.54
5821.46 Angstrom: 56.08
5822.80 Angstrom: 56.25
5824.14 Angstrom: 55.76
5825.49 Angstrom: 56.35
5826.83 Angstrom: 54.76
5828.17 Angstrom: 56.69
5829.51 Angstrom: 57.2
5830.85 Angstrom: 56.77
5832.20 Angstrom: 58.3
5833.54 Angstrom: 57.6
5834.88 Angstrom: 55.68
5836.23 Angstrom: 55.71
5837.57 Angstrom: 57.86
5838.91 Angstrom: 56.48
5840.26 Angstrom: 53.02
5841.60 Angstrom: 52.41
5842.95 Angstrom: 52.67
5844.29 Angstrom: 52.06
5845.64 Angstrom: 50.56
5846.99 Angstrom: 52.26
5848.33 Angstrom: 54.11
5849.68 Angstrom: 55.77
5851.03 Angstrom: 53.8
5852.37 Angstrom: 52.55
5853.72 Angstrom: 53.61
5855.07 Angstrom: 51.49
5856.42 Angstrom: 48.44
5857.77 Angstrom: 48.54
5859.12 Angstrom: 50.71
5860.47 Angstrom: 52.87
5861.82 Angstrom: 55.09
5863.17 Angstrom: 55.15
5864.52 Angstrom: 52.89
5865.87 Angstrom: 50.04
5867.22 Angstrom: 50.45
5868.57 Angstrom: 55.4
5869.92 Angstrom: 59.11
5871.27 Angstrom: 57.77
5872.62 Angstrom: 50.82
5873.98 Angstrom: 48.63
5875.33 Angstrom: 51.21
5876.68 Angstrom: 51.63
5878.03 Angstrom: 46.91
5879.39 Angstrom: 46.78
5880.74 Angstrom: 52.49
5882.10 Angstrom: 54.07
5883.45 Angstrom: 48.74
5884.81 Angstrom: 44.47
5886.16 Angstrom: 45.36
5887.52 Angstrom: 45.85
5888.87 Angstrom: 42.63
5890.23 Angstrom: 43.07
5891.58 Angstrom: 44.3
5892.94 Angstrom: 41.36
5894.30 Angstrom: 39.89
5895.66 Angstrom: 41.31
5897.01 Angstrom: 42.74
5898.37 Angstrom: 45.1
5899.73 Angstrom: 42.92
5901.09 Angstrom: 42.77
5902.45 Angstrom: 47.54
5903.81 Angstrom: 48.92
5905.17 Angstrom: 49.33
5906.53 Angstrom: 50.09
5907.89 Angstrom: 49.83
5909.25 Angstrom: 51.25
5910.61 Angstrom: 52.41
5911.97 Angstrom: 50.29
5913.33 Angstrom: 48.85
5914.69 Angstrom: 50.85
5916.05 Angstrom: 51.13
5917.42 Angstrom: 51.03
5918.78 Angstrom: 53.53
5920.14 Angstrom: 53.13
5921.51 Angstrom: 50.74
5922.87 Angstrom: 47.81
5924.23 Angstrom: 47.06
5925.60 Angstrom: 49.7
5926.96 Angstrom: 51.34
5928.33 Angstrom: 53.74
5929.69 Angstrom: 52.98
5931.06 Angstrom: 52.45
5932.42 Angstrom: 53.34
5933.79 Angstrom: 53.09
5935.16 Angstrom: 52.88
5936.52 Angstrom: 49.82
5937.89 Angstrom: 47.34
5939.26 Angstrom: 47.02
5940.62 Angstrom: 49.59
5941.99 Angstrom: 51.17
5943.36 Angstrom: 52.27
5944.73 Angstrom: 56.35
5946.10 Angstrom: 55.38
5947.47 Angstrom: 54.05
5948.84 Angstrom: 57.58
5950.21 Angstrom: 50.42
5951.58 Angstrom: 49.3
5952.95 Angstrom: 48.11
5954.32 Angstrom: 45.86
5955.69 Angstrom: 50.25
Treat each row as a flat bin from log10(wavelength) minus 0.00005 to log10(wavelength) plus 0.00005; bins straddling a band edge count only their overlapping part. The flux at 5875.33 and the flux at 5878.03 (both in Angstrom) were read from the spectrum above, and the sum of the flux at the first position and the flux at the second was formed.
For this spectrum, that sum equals 98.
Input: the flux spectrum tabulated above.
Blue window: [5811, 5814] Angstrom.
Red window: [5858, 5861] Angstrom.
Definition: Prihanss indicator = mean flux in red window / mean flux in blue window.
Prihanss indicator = 0.95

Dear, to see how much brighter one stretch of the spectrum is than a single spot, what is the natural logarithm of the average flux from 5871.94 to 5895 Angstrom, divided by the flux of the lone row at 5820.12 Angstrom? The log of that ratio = -0.17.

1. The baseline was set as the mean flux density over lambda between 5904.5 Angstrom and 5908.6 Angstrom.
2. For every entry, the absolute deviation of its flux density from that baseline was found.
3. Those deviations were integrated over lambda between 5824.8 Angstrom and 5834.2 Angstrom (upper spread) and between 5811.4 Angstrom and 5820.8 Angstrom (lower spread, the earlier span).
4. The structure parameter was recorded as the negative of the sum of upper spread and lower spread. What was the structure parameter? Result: -99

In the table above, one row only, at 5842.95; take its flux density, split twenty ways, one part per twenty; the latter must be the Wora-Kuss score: 2.63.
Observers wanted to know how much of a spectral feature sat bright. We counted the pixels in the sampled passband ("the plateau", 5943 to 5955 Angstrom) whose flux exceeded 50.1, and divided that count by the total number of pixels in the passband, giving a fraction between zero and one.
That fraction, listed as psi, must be 0.67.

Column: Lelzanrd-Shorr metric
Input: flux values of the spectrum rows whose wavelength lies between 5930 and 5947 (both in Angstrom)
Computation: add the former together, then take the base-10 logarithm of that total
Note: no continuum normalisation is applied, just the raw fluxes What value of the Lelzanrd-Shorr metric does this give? 2.79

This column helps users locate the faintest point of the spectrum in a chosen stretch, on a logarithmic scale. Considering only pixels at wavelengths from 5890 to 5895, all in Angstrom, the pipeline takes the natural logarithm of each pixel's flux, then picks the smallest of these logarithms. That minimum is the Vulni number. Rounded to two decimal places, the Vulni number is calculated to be 3.69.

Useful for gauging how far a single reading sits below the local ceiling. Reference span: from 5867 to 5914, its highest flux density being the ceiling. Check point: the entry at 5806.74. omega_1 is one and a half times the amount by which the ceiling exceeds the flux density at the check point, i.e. 15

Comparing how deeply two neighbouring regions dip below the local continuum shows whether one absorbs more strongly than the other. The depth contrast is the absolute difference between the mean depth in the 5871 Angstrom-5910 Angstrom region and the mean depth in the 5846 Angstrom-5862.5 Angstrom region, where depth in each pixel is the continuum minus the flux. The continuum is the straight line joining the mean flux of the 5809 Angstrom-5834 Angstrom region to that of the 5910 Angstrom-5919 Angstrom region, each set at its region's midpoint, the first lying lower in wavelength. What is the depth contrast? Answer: 3.9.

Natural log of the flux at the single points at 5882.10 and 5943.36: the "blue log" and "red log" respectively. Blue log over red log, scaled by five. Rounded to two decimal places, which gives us 5.04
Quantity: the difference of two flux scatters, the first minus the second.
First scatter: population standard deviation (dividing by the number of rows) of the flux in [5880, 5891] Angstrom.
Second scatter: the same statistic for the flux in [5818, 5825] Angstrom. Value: 3.1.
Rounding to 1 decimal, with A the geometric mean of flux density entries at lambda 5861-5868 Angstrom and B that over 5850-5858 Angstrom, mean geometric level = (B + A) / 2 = 52.0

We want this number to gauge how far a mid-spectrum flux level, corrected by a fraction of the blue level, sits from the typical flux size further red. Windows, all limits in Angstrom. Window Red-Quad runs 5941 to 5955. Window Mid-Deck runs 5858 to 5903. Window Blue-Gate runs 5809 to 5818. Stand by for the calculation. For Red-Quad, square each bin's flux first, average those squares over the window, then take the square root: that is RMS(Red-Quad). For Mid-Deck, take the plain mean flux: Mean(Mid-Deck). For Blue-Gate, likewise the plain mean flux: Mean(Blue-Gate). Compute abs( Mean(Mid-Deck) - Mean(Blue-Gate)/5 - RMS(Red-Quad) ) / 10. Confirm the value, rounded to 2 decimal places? 1.42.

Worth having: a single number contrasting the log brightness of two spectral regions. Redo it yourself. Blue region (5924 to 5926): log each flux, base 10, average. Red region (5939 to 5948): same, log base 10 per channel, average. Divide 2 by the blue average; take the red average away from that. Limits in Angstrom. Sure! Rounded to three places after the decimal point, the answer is -0.530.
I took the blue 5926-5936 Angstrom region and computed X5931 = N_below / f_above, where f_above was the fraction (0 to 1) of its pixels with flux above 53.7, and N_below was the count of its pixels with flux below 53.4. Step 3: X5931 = 42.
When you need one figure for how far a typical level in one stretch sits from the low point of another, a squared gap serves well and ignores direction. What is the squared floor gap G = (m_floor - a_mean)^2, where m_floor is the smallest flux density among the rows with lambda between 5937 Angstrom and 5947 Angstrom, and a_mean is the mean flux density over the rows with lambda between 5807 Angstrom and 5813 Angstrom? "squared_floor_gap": 21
